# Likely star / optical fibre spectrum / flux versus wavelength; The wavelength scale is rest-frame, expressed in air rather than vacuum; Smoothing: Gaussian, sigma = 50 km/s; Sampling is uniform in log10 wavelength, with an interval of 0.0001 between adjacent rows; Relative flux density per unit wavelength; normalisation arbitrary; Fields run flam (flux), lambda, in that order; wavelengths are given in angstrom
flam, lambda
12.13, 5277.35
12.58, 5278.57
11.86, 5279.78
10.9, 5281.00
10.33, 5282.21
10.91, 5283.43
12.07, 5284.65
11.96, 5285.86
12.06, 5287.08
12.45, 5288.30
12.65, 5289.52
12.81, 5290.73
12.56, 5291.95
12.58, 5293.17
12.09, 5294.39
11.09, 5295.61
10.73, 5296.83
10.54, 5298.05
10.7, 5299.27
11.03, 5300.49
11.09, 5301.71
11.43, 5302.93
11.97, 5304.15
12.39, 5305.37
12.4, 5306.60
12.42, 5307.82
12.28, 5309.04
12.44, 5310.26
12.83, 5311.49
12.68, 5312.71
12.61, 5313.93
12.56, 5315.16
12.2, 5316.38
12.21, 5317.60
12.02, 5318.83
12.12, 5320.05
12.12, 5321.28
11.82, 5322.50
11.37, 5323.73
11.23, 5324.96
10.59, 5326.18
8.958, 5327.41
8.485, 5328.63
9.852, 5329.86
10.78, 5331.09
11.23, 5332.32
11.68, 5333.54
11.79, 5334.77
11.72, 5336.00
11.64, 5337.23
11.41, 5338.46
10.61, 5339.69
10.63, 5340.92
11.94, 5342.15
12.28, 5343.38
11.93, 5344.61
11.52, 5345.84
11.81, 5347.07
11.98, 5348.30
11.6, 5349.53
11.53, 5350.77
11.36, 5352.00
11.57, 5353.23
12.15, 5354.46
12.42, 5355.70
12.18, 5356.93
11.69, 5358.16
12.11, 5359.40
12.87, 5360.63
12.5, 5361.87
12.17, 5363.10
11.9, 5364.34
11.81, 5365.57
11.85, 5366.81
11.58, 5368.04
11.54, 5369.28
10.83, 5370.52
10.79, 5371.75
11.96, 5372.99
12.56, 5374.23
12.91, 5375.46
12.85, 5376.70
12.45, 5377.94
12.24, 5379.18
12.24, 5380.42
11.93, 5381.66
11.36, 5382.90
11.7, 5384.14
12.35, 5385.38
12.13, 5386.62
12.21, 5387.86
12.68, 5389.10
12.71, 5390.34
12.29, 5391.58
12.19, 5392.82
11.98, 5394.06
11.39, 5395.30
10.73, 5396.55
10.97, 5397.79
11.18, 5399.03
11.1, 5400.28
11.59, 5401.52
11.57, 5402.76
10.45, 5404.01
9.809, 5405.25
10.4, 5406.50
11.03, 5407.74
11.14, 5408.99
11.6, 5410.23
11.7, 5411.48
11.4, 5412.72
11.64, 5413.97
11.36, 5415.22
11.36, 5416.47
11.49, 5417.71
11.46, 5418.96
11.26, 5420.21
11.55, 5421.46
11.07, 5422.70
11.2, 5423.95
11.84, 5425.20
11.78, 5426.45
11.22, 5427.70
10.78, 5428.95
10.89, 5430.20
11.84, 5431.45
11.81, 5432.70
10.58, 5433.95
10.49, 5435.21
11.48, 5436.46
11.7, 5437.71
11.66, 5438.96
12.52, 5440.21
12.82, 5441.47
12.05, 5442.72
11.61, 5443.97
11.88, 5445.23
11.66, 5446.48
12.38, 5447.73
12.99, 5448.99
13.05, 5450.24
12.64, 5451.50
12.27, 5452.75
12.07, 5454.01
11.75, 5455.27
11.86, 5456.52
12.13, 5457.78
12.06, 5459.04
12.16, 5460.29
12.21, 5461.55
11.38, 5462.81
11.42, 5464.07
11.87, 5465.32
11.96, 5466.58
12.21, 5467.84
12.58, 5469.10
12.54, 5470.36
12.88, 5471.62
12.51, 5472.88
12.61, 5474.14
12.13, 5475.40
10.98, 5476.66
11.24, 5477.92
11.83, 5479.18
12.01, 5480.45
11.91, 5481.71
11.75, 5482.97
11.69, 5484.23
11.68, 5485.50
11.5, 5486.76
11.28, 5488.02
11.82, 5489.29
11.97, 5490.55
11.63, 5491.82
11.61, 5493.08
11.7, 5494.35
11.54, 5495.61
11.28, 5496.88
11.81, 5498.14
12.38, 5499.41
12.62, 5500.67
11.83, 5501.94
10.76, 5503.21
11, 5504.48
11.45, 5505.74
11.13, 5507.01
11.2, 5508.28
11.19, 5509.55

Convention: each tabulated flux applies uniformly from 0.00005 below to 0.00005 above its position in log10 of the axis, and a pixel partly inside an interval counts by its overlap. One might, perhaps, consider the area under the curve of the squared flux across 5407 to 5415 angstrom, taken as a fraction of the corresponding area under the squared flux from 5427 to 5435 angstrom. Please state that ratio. 1.04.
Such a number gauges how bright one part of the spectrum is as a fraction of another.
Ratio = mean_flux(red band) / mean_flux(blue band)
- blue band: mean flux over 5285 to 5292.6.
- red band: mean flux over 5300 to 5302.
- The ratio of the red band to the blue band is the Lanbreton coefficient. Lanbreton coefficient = 0.89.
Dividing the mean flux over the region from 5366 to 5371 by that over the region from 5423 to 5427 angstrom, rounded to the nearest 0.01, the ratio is 0.99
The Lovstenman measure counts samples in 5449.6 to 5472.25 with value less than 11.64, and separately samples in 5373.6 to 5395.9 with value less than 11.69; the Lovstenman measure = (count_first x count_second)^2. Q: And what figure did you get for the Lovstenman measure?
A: 16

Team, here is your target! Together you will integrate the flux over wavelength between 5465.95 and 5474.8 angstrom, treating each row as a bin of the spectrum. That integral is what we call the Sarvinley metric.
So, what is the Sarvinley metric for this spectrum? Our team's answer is 110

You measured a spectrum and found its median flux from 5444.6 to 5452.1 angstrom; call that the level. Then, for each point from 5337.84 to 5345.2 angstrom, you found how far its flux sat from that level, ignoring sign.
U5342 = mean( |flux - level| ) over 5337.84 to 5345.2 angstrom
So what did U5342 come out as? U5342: 1.0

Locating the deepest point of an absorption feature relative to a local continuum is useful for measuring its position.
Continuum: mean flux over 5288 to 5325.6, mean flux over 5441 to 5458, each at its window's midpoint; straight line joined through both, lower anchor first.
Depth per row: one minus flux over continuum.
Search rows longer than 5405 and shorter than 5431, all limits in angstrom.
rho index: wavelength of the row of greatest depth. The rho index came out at 5405.25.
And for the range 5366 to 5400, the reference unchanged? 5396.55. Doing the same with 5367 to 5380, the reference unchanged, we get 5371.75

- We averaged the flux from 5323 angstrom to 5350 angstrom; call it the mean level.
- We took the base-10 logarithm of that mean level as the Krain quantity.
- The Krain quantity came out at 1.05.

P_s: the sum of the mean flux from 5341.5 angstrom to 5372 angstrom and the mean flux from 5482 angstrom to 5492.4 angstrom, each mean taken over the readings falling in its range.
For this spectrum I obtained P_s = 23.5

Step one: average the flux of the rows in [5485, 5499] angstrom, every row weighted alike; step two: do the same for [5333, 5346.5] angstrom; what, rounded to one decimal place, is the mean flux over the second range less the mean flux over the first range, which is -0.1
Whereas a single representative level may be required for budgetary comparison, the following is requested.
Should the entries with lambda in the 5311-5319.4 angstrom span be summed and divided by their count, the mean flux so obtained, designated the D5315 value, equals 12.4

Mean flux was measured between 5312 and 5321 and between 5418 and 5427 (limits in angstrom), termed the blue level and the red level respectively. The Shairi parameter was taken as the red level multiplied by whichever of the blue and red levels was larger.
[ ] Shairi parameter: 141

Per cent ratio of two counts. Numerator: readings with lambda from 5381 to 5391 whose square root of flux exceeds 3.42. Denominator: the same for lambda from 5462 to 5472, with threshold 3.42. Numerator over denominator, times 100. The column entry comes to 117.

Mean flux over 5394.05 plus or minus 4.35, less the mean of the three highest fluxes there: -0.6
